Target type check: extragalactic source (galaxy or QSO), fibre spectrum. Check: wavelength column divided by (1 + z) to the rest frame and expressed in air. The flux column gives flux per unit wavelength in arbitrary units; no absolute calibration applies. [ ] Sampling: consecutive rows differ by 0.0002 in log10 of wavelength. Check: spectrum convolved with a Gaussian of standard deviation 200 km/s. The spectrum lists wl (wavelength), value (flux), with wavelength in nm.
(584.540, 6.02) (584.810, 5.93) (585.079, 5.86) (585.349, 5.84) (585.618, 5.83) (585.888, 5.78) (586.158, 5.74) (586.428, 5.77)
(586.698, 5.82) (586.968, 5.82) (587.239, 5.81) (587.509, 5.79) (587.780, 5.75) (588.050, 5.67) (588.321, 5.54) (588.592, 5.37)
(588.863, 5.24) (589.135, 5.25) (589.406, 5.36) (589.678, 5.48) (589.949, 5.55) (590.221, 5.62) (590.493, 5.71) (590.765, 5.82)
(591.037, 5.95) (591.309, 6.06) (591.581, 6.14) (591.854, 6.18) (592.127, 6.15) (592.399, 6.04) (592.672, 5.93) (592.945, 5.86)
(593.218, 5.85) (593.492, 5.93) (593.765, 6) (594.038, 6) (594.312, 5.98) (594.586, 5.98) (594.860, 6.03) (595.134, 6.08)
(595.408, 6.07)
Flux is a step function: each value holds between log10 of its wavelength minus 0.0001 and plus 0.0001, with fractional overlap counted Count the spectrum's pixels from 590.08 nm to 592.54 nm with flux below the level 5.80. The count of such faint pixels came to 2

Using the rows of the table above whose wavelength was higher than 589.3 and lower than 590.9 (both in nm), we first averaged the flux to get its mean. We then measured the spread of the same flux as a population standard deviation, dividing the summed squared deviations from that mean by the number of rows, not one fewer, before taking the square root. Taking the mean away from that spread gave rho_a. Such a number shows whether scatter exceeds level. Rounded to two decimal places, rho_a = -5.44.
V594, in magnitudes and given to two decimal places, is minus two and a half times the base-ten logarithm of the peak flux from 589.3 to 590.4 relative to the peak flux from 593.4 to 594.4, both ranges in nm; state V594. 0.07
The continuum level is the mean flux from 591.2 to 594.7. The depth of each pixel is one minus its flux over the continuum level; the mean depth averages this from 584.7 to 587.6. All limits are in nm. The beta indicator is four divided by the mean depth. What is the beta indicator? 126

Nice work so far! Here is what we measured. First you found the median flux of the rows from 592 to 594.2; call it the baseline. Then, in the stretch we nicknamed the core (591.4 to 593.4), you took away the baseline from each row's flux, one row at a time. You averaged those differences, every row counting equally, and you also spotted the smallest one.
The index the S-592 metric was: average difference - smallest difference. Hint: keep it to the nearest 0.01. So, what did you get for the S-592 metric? 0.17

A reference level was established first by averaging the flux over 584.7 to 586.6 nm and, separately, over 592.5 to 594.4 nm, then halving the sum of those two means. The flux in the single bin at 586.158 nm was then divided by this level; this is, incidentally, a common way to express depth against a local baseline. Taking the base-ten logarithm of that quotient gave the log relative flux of -0.010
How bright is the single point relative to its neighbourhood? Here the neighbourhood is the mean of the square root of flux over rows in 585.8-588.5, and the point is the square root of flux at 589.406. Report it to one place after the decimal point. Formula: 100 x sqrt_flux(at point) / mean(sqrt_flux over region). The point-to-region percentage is 96.6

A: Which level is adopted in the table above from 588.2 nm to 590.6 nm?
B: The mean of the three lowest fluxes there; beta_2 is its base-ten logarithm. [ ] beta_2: 0.72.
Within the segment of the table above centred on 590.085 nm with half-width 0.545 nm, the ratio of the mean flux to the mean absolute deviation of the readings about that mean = 75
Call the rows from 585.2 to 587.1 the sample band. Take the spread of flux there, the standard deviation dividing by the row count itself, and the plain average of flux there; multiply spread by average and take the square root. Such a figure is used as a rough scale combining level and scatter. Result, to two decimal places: 0.45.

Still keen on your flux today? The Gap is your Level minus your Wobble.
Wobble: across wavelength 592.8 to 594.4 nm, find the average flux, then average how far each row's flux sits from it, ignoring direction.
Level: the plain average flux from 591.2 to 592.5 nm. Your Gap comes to 6.06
